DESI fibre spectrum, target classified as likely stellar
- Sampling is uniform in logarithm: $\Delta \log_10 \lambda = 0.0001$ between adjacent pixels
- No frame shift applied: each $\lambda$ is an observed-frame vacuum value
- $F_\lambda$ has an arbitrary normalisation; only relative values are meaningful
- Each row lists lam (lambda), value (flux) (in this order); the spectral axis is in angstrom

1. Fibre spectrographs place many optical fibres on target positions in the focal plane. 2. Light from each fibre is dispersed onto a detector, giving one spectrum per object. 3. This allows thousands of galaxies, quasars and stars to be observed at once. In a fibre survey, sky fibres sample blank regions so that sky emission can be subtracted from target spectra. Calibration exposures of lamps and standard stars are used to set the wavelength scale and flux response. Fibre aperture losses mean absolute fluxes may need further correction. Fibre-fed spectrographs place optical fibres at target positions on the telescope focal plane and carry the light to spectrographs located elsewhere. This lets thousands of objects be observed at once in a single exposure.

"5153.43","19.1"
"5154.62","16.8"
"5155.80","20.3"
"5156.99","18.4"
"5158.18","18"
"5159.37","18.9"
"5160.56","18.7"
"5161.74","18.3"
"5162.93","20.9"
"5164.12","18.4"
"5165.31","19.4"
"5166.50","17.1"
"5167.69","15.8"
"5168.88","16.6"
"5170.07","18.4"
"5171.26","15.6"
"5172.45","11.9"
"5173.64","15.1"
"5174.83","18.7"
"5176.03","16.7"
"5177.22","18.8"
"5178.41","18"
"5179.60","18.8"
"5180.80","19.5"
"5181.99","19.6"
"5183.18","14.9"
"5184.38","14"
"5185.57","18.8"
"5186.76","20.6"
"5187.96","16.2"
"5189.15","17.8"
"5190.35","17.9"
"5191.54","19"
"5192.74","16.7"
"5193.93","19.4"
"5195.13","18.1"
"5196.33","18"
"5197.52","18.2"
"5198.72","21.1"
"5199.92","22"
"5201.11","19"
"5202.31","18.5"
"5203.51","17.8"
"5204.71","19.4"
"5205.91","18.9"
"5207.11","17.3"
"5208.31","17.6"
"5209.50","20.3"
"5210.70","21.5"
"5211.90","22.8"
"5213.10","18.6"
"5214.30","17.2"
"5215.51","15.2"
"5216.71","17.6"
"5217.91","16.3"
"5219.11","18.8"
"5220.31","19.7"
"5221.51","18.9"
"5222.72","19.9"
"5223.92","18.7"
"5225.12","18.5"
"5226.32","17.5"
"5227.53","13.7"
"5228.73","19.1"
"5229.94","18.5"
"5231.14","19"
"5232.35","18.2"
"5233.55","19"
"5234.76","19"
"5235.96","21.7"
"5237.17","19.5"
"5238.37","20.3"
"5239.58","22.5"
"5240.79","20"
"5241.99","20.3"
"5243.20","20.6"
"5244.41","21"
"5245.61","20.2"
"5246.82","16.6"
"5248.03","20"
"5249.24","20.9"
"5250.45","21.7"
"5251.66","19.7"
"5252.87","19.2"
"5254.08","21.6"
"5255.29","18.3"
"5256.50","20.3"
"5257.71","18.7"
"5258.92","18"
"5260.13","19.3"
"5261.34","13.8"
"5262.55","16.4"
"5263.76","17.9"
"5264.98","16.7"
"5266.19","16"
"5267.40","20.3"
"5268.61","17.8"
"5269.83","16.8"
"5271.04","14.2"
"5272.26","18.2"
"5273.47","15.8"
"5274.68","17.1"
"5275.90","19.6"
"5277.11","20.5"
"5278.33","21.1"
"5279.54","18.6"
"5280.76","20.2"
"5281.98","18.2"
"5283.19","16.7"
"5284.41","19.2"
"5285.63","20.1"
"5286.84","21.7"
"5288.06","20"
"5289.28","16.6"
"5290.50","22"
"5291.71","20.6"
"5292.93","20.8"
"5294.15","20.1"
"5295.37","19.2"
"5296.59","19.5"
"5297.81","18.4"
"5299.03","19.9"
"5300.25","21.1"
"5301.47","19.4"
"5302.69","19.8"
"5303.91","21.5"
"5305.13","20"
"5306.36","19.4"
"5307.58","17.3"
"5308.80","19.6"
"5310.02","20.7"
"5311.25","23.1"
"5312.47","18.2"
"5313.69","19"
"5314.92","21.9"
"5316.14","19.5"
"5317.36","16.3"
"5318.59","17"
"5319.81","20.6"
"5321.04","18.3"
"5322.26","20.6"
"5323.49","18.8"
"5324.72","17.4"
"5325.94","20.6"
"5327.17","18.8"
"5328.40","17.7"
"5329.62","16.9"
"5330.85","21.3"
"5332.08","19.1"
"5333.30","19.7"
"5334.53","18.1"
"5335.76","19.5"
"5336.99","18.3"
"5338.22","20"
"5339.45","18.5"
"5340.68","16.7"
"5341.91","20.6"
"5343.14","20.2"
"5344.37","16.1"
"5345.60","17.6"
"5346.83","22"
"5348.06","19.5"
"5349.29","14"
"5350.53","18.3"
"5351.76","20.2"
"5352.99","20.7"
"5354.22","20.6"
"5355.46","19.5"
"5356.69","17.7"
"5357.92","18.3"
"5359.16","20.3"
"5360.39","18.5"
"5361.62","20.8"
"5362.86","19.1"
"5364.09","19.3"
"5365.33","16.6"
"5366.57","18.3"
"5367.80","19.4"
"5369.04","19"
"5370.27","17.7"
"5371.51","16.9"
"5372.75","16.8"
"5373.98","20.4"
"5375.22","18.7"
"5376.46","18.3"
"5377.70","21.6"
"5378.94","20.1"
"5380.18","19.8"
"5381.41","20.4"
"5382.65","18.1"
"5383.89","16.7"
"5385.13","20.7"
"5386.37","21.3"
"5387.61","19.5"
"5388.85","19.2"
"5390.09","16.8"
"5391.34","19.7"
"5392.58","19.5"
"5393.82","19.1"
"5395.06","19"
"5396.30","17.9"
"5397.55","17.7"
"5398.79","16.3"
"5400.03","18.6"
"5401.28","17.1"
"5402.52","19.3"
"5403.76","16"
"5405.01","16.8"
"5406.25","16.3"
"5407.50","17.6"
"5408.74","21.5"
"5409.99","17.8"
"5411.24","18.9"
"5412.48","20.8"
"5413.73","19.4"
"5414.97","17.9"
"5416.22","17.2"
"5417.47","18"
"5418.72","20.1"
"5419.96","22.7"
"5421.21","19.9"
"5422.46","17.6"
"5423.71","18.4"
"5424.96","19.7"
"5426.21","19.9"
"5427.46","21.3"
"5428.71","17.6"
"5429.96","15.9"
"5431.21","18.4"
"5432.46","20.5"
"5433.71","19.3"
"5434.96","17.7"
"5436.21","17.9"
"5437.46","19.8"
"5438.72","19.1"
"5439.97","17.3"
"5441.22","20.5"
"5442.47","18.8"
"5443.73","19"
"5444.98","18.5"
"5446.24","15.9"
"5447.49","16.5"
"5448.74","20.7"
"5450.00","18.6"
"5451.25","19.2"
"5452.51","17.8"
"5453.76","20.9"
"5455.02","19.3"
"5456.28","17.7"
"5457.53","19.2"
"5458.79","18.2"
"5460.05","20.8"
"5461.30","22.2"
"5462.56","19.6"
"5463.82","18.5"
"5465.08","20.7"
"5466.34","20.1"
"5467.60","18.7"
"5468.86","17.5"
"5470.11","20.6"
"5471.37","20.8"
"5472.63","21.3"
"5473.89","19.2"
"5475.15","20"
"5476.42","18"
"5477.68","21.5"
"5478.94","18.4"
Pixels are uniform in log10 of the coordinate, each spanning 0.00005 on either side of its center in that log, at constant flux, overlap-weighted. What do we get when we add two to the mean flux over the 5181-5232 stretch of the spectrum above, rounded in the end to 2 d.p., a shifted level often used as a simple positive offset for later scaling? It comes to 20.40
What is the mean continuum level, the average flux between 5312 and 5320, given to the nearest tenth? 18.9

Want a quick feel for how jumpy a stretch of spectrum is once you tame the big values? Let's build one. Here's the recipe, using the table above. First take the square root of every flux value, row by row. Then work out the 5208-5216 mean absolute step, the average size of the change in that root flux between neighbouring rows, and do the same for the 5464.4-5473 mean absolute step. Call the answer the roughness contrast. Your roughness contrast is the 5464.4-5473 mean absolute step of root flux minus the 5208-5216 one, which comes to -0.11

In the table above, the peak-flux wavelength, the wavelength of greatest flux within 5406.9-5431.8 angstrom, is 5419.96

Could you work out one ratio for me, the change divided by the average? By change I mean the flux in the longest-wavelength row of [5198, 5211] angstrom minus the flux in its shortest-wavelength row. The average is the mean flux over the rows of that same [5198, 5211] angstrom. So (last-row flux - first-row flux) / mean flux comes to 0.0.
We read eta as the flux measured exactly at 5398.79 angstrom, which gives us 16.3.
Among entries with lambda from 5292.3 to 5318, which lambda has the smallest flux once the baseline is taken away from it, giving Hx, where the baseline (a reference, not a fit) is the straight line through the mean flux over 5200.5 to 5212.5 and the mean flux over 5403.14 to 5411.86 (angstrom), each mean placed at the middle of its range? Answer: 5317.36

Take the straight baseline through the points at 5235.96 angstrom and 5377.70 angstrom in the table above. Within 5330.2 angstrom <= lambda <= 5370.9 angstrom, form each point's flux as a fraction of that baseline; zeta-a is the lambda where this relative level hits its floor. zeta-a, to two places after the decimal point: 5349.29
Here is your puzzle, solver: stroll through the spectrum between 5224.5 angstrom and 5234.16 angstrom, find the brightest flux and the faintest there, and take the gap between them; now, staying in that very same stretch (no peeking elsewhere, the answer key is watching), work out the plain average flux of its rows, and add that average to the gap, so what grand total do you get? 23.3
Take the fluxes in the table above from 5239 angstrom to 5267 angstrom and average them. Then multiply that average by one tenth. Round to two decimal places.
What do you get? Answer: 1.91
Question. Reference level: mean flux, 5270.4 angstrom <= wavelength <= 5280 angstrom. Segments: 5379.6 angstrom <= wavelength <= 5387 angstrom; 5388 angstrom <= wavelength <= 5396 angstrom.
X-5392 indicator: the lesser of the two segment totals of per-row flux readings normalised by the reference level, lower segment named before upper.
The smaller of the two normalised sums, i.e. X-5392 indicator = 6.25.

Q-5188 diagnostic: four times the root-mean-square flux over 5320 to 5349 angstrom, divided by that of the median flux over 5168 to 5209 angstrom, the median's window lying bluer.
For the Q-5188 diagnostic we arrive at 4.19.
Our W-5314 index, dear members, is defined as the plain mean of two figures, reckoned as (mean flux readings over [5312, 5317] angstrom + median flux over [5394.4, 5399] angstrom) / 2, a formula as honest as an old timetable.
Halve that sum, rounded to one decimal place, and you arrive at 18.7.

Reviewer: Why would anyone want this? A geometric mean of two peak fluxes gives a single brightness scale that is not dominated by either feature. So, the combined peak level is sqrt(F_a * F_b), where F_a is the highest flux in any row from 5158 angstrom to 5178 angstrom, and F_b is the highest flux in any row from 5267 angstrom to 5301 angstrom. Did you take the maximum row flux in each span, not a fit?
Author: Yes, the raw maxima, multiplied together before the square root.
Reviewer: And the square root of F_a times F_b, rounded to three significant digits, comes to 21.4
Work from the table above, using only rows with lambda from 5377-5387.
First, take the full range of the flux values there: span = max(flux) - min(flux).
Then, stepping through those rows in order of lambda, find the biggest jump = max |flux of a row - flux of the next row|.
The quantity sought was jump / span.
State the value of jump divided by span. 0.816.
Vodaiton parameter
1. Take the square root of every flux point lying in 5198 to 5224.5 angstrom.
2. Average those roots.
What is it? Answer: 4.35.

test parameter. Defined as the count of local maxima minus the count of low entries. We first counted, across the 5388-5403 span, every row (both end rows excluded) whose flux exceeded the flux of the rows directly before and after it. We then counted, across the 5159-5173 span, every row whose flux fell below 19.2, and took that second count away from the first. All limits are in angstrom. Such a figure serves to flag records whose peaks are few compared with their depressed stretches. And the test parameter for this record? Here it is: -8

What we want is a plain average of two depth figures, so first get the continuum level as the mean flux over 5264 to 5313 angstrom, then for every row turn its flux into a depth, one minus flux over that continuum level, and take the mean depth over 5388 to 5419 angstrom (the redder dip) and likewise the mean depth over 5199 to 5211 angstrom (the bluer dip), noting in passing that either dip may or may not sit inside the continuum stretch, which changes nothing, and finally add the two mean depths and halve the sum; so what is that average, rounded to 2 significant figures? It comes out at 0.019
